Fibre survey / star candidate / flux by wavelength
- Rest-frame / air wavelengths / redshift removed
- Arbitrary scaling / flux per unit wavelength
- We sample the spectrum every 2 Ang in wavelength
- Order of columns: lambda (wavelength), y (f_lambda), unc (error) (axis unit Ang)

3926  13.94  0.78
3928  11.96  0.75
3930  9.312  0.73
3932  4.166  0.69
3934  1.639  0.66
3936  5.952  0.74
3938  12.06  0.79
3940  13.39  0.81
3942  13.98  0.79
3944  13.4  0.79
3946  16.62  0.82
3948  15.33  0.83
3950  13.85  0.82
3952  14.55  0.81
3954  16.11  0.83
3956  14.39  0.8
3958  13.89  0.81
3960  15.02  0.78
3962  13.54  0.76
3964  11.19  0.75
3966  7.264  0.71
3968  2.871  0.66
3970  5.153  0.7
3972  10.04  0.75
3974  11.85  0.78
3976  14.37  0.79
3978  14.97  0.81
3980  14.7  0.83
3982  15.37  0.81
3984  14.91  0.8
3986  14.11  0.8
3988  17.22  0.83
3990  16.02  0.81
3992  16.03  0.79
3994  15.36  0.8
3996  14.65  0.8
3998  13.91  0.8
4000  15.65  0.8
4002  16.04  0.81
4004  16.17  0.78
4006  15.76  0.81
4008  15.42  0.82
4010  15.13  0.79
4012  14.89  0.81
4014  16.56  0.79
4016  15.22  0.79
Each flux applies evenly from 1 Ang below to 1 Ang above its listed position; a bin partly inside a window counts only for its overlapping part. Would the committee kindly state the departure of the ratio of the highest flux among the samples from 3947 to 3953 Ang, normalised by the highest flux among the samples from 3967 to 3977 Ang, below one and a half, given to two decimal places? 0.43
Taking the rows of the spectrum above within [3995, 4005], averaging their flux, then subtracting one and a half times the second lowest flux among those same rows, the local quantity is -6.69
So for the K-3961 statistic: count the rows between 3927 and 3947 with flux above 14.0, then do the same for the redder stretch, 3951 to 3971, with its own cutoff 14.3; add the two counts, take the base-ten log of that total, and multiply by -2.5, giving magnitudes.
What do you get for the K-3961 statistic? -1.7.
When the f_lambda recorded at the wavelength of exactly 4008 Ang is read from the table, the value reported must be 15.42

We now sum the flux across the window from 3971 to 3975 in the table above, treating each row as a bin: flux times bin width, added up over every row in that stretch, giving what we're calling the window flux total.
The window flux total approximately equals 44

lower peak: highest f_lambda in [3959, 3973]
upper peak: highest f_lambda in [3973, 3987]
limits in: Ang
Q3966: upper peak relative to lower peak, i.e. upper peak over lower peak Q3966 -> 1.02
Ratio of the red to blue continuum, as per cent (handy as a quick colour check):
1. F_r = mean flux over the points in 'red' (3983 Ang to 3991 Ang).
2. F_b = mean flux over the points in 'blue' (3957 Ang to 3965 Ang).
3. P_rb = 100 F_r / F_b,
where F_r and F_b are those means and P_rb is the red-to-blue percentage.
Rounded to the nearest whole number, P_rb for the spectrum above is 116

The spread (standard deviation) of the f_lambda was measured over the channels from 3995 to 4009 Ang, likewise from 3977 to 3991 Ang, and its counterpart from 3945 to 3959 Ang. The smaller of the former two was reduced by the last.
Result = -0.3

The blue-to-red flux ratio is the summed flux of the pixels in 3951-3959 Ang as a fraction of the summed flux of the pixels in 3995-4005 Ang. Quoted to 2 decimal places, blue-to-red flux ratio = 0.77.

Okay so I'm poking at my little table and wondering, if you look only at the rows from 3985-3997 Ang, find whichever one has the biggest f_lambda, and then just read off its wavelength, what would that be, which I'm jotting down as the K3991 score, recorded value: 3988 Ang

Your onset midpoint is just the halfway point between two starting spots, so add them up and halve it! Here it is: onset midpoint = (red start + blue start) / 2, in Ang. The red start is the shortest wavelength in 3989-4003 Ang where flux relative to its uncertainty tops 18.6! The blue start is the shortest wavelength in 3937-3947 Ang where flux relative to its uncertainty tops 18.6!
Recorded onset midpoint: 3968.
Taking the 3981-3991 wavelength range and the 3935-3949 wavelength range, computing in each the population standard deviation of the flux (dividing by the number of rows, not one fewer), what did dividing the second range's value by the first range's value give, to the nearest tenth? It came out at 3.0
